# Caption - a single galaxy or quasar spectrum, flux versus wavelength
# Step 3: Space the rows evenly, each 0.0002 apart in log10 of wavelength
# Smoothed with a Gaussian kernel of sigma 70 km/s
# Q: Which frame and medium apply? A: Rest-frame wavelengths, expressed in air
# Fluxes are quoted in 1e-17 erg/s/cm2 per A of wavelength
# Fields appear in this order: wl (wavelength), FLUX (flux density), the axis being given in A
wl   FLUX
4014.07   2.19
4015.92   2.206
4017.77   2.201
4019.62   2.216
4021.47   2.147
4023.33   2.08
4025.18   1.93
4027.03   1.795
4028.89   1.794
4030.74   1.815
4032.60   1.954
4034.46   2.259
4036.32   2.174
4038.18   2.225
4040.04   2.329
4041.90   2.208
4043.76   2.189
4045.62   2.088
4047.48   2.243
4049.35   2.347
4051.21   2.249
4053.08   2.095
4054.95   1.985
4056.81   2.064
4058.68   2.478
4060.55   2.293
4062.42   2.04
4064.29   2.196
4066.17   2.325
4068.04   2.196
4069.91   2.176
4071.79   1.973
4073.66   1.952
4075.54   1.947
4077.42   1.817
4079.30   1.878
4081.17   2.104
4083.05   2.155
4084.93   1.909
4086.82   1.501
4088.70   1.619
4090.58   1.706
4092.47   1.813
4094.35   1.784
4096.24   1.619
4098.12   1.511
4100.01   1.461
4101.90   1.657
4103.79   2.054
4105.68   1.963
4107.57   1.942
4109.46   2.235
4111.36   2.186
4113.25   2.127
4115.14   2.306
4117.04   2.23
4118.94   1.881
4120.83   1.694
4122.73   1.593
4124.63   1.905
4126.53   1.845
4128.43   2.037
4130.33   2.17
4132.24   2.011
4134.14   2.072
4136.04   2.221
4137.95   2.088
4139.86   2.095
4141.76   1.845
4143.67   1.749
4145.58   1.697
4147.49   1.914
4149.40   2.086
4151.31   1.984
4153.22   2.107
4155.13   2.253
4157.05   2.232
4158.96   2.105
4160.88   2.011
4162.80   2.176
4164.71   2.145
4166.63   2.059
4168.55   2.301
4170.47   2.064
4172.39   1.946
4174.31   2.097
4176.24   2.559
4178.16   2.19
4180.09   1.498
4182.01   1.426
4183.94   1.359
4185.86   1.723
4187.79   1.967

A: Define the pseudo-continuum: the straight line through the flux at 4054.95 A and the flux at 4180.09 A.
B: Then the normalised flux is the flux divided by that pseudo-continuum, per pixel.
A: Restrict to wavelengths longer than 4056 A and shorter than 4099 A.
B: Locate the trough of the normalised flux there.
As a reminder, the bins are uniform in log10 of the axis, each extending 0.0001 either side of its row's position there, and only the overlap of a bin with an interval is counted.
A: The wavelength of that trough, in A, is 4086.82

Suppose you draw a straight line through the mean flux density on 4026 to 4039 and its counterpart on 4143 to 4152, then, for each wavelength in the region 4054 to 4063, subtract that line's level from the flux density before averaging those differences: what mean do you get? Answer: 0.20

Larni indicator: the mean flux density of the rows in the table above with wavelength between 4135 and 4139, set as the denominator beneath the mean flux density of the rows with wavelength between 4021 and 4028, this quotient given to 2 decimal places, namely 0.92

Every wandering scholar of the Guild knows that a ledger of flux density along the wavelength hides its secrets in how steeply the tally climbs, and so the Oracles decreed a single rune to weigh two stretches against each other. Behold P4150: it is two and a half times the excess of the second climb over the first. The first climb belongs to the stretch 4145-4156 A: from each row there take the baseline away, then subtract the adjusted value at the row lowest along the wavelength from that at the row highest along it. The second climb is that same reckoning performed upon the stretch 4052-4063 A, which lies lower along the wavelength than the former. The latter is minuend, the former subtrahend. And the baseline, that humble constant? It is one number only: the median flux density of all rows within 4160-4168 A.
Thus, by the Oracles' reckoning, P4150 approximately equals -1.5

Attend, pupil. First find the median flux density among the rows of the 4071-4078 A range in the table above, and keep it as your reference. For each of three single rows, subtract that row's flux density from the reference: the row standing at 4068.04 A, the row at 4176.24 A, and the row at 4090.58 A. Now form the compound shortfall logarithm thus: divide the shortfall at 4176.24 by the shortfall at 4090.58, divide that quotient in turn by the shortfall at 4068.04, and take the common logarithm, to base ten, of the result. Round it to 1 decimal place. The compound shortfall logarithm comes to 1.0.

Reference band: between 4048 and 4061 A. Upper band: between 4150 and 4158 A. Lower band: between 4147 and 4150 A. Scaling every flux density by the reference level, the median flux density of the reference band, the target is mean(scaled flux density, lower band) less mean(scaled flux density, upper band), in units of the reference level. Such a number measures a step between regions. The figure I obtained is -0.06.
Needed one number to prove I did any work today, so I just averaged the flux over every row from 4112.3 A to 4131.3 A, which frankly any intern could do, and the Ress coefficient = 1.98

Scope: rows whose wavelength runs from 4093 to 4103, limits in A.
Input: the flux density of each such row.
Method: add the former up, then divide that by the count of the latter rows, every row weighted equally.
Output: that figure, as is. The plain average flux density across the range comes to 1.6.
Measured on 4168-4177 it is 2.2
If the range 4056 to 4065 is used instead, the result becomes 2.2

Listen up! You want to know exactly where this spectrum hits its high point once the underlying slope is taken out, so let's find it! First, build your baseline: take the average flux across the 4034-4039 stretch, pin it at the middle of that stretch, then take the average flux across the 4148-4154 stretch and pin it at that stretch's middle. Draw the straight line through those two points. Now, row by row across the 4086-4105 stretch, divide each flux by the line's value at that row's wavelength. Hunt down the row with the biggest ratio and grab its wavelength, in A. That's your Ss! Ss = 4103.79 A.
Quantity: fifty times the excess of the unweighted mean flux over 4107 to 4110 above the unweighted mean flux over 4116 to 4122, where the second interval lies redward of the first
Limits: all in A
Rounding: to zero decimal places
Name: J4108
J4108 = 8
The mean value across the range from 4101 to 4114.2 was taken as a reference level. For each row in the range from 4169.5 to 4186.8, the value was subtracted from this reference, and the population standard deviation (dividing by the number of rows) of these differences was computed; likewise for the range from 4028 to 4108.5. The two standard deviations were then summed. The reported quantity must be 0.63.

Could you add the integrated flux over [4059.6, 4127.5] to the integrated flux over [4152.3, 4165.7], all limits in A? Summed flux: 160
